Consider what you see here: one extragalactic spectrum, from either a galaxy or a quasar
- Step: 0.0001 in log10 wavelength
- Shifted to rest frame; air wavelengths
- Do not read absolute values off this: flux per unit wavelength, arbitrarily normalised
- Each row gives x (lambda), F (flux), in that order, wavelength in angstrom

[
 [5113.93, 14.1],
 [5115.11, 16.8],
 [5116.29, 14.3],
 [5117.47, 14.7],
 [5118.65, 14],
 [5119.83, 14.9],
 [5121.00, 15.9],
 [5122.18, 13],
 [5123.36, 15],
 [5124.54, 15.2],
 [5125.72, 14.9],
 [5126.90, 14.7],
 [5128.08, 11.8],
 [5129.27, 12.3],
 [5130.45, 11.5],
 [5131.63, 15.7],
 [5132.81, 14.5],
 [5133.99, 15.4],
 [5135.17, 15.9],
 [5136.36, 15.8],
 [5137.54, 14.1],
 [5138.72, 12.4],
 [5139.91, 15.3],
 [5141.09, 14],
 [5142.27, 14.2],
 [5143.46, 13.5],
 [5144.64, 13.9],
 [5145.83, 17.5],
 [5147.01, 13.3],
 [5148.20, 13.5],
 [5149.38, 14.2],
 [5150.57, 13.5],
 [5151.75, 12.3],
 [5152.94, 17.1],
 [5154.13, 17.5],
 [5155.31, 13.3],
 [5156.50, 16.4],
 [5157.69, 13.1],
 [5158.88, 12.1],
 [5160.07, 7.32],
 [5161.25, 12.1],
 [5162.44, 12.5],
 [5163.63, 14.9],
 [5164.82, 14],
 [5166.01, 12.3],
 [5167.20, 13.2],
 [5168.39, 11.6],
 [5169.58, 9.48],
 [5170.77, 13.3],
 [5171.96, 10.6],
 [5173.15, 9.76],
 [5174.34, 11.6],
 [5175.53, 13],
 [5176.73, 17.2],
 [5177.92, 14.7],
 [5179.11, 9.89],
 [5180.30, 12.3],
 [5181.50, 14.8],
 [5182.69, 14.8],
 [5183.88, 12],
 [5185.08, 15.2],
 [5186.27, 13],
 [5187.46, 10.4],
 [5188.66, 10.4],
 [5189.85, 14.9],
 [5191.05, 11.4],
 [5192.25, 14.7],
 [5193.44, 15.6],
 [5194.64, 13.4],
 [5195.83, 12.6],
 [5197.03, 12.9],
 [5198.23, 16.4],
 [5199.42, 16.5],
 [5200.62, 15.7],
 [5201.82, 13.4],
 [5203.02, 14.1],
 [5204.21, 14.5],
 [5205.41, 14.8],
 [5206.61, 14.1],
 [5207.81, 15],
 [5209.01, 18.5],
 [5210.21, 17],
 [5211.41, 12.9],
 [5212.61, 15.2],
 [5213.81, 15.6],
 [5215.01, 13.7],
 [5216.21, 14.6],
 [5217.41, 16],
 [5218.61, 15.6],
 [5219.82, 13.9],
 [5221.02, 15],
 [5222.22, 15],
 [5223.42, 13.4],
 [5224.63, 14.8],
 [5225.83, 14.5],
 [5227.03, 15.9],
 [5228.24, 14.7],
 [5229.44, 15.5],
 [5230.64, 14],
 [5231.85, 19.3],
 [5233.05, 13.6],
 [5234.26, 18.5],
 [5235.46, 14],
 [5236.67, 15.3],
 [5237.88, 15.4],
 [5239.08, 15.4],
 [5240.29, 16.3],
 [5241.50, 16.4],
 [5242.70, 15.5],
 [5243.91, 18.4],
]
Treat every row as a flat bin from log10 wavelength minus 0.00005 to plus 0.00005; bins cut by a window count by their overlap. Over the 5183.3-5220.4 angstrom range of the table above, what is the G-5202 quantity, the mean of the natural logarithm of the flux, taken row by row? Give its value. 2.653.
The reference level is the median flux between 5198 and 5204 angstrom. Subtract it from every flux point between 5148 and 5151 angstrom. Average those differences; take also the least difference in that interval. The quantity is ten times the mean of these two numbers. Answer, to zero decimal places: -21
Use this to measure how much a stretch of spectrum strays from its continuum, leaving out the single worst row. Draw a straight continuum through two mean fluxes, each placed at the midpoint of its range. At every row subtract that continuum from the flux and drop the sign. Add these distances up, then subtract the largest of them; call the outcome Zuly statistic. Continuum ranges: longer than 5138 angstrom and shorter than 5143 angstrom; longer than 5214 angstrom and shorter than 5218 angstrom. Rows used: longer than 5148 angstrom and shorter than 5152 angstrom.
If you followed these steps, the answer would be 1.3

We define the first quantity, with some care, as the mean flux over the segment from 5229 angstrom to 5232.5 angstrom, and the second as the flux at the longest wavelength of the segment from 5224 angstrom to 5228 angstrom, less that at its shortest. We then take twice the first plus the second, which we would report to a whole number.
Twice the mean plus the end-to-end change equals 34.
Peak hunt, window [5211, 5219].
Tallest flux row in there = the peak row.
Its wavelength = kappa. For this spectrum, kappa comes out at 5217.41 angstrom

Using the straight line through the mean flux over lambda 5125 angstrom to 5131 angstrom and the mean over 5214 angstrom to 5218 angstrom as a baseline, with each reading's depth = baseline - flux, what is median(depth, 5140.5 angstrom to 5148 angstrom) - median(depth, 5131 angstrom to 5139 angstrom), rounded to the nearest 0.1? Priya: 1.6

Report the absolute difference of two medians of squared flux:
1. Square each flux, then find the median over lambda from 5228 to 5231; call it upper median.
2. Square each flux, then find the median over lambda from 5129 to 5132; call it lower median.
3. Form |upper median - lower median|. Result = 65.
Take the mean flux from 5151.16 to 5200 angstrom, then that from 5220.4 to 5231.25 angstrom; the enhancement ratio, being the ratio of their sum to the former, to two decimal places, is 2.12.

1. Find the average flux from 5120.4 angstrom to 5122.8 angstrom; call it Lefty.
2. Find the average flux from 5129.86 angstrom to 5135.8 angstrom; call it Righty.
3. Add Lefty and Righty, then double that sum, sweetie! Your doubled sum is 58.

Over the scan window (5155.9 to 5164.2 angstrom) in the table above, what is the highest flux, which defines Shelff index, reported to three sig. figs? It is 16.4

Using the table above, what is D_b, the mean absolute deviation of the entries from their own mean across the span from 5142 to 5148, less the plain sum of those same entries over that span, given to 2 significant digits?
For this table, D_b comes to -71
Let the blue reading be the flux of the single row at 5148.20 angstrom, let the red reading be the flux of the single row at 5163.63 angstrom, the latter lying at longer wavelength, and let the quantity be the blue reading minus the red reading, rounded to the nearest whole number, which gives -1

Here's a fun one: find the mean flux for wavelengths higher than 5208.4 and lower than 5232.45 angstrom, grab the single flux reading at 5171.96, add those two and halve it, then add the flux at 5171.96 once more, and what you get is 24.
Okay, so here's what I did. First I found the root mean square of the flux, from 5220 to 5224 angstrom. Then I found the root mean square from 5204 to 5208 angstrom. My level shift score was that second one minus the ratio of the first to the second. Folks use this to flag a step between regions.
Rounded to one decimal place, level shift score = 13.6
